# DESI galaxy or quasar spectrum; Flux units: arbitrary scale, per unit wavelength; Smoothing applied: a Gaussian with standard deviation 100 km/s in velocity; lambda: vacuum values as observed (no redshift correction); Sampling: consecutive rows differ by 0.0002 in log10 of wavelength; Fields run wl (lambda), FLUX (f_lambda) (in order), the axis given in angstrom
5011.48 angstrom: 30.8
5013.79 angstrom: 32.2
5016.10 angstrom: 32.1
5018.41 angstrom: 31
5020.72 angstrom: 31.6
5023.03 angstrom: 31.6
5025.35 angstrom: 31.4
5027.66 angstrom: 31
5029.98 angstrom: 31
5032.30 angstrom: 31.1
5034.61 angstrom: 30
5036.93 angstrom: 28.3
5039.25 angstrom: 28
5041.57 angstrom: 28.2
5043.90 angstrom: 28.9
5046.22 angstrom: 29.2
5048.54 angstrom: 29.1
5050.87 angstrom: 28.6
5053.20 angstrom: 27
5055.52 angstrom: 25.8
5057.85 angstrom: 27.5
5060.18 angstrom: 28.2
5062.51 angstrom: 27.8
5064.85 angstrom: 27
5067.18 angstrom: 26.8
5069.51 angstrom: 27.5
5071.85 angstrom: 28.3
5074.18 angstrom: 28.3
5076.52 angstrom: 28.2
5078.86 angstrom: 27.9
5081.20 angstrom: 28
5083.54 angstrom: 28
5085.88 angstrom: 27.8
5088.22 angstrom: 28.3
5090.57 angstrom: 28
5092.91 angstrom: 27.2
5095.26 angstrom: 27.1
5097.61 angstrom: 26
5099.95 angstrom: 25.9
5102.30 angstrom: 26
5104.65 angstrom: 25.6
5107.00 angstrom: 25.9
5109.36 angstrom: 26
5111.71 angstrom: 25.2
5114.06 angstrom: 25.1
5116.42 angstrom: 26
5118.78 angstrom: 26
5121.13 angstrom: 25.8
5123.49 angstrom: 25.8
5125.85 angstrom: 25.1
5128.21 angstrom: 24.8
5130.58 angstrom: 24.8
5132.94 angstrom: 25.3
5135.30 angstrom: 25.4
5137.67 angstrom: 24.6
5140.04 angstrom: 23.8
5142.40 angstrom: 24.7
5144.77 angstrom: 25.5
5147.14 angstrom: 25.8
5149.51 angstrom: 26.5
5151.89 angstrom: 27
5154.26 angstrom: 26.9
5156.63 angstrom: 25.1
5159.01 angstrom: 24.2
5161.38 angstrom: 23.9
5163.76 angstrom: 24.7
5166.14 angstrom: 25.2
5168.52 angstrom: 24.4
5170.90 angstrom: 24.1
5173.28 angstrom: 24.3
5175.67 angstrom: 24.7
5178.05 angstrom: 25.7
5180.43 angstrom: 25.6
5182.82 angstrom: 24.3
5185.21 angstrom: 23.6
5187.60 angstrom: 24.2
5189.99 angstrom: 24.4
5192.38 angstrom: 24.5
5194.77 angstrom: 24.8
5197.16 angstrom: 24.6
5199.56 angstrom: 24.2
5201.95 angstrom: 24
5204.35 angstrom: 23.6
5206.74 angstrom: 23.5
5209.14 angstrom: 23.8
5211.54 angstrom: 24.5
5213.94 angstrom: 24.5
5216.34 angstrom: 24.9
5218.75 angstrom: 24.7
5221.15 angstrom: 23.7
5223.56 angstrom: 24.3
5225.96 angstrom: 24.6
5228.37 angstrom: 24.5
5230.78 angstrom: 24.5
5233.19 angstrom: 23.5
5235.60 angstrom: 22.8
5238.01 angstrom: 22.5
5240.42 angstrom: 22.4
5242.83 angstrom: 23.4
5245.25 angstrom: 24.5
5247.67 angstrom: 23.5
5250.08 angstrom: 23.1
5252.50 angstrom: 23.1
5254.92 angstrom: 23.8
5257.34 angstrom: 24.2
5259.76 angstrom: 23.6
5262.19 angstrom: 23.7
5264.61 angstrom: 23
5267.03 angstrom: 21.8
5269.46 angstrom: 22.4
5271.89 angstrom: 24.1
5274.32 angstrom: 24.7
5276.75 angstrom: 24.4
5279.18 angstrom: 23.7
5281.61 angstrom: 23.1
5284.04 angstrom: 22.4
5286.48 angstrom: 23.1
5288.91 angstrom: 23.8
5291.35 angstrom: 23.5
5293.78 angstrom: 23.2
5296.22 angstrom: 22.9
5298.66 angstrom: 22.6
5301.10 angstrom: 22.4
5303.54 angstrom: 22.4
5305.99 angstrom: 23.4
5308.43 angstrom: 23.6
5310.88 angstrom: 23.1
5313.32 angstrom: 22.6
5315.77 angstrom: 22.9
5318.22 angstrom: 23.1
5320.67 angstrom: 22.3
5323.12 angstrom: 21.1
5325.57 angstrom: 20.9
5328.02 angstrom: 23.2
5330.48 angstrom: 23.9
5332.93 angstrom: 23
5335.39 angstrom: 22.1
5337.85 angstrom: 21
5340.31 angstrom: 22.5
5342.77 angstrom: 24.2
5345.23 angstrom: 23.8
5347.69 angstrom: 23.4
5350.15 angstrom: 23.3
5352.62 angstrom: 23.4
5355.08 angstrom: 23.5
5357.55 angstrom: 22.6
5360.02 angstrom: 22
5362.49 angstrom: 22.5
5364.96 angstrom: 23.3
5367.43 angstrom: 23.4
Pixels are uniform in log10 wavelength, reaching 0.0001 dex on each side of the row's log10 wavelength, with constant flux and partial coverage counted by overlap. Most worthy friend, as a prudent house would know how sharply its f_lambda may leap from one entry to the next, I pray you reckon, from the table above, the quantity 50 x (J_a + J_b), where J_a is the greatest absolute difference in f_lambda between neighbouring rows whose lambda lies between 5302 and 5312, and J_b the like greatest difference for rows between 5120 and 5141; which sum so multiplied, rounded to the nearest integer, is 90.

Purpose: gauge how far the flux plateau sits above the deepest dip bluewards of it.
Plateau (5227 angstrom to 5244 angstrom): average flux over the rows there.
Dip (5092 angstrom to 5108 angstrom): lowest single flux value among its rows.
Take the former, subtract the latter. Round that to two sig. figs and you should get -2.2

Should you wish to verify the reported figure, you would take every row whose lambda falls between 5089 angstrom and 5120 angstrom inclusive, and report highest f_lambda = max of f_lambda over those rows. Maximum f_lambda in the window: 28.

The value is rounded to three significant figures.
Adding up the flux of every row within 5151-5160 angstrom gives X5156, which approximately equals 103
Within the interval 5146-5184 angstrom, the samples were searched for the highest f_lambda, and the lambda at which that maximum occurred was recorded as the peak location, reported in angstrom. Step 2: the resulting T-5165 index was 5151.89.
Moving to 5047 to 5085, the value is 5048.54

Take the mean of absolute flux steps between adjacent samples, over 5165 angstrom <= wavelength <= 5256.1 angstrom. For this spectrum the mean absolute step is 0.5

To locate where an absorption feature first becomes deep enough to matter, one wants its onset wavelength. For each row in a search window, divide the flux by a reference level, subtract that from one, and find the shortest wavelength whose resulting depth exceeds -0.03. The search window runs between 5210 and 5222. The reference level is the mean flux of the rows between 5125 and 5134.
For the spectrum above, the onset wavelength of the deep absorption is 5211.54 angstrom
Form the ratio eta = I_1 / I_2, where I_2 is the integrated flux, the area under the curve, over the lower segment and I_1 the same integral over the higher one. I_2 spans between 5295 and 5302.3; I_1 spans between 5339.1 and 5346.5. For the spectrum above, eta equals 1.05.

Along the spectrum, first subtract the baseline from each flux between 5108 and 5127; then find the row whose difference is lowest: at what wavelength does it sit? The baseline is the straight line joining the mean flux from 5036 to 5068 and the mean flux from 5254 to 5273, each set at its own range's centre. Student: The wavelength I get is 5114.06 angstrom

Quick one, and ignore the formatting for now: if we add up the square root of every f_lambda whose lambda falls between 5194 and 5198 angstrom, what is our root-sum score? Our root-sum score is 9.9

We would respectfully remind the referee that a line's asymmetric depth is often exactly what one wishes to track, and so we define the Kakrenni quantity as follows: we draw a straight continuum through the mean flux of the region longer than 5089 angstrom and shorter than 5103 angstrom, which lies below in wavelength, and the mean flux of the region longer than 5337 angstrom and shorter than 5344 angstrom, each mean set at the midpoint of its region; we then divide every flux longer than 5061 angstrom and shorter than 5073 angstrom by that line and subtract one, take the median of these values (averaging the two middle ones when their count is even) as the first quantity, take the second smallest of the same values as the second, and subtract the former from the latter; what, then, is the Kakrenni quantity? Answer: -0.021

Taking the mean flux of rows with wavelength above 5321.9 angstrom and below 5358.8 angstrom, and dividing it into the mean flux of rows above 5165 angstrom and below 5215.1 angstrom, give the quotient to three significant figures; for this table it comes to 1.07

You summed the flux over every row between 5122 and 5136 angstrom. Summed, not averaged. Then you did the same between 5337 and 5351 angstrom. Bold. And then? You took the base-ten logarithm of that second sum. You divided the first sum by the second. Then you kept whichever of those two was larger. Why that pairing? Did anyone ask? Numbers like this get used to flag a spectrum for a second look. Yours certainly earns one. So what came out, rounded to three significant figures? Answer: 2.14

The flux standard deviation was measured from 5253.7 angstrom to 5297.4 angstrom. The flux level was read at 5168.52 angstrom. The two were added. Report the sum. 25.1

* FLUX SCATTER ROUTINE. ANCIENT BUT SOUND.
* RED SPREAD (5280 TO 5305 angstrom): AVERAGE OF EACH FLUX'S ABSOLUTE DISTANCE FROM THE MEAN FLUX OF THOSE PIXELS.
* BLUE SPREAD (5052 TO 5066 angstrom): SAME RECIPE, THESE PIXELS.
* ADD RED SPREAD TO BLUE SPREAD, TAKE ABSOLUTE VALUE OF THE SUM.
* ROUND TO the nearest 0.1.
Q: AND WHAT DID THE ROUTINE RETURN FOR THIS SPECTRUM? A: 1.0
